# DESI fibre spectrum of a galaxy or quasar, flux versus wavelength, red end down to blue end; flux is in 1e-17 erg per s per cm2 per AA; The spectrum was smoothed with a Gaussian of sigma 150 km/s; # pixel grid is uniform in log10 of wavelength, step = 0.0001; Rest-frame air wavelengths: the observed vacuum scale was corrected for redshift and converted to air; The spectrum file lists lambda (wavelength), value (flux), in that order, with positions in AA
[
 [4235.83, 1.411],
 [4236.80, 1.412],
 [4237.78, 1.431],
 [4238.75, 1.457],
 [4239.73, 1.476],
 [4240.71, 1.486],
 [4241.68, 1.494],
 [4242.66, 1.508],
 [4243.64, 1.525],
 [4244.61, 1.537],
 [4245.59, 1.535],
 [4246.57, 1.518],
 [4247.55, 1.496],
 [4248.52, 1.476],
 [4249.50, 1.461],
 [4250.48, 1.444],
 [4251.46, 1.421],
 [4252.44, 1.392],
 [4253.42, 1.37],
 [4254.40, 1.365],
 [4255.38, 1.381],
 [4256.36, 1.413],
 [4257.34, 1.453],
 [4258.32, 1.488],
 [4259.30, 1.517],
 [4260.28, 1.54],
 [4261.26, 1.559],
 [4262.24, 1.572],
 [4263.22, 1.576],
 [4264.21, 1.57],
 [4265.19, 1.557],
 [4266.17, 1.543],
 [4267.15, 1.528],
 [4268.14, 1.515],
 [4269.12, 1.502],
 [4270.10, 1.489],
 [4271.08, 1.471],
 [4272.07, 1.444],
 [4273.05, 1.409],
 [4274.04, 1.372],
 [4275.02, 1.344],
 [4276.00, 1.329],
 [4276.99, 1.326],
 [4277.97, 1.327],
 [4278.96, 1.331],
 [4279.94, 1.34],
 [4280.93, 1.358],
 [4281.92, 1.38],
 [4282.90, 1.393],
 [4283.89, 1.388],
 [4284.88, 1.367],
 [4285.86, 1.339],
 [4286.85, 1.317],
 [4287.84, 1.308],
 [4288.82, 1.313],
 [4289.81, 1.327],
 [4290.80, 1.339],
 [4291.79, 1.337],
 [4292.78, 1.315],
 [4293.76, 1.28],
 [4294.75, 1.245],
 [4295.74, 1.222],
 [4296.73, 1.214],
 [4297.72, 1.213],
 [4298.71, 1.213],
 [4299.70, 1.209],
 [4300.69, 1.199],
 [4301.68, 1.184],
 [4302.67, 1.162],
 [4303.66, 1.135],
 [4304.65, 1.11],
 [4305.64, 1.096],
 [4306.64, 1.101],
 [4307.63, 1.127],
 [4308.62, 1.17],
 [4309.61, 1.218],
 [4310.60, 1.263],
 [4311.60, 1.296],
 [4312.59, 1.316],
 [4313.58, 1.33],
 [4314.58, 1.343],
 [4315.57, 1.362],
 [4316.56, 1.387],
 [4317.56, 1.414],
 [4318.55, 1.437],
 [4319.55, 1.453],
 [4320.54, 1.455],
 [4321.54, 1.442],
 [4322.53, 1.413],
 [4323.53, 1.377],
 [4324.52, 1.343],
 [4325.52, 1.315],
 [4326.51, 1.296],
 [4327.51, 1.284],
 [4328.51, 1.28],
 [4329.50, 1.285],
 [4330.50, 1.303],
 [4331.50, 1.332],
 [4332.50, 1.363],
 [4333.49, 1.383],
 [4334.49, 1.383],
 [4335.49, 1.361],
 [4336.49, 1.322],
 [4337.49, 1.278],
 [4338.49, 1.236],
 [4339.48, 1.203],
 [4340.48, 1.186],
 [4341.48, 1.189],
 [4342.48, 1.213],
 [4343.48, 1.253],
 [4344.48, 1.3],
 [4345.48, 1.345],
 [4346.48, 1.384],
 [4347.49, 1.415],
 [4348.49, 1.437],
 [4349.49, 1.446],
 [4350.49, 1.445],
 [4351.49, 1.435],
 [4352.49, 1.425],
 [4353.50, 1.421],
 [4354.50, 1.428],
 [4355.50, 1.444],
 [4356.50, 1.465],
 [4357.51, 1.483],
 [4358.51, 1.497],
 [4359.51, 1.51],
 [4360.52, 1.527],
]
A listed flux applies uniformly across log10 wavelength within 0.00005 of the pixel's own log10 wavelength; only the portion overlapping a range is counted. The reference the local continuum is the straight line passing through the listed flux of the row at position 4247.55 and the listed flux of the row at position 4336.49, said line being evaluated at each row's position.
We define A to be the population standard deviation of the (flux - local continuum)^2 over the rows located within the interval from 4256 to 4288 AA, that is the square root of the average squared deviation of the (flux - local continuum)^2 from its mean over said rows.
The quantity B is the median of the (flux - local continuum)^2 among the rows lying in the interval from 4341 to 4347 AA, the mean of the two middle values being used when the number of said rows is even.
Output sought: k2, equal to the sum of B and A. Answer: 0.009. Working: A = 0.004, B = 0.0049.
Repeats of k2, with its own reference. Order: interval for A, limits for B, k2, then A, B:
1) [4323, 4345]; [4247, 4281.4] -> 0.010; 0.005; 0.0052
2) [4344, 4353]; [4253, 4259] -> 0.015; 0.008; 0.0071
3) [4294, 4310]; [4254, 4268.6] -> 0.026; 0.019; 0.0070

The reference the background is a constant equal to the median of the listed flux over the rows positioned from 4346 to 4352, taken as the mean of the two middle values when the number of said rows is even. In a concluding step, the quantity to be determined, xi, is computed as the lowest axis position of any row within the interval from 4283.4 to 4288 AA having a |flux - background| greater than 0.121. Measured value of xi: 4287.84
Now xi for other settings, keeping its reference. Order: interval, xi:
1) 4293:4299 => 4293.76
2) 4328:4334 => 4328.51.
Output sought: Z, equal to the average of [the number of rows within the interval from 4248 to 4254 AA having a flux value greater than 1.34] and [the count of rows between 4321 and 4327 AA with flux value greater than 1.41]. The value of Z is 4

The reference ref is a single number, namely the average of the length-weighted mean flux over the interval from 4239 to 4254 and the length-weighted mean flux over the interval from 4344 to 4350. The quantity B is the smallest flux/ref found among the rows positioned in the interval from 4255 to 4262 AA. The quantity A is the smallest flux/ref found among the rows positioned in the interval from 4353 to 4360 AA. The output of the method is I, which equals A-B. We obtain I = 0.03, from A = 0.99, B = 0.97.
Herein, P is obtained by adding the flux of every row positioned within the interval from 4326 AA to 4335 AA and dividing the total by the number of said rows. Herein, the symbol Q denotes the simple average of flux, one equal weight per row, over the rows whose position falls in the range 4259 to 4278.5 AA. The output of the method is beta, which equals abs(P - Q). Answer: 0.15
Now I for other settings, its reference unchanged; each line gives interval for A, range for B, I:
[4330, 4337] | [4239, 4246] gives -0.12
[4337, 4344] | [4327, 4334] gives -0.07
